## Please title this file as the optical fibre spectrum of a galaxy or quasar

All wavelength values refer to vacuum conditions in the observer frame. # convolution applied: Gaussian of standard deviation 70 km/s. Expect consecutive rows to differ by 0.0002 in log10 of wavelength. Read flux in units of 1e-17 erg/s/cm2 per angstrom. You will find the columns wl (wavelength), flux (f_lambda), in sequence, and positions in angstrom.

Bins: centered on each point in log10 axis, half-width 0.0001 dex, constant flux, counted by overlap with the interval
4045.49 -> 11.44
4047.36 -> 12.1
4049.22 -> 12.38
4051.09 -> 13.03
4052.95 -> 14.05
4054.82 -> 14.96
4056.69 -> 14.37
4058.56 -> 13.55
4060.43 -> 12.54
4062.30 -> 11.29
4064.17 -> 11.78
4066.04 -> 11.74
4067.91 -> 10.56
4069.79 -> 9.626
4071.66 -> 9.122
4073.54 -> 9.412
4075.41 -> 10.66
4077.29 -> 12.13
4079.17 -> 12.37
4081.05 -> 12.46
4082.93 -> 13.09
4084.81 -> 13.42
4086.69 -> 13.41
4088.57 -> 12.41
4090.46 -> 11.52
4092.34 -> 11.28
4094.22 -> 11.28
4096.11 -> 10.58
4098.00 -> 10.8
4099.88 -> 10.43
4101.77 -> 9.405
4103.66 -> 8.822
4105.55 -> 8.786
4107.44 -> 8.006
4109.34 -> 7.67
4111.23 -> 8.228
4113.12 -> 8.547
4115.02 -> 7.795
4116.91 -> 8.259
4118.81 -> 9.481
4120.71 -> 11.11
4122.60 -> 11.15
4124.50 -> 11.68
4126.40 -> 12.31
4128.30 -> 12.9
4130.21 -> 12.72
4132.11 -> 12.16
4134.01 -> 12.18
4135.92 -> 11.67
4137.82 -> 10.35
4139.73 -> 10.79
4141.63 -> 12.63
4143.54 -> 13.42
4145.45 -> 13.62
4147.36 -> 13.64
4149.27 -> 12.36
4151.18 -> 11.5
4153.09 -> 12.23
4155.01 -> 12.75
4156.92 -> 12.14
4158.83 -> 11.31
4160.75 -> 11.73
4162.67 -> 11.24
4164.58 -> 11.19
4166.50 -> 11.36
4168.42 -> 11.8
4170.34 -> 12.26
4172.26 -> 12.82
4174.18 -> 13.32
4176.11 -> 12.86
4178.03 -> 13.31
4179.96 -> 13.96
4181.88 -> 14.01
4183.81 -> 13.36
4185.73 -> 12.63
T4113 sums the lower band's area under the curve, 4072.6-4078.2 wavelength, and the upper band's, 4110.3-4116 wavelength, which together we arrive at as 107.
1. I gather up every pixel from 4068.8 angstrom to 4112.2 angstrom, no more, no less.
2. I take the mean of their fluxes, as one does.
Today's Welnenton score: 10.6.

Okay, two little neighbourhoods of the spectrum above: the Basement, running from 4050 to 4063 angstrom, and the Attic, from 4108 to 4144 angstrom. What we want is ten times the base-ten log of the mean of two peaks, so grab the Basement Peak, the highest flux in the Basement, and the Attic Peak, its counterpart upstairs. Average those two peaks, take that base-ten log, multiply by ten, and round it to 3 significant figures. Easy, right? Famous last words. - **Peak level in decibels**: 11.5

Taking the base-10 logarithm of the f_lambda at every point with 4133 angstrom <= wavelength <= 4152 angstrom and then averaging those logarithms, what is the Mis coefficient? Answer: 1.09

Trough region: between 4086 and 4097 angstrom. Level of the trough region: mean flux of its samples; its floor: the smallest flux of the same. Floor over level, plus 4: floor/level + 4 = 4.90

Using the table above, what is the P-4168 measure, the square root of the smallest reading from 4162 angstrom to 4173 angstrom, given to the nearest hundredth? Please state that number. 3.35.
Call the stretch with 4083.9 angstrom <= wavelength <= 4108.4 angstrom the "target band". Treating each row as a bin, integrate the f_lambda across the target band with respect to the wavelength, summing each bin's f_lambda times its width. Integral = 264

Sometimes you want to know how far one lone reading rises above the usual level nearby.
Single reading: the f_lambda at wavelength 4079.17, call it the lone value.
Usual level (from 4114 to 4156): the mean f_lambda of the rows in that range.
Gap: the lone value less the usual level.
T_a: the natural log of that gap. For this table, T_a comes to -0.35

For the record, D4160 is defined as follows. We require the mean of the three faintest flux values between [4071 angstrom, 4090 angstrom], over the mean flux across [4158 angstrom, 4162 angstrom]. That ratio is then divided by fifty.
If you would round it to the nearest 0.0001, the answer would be 0.0169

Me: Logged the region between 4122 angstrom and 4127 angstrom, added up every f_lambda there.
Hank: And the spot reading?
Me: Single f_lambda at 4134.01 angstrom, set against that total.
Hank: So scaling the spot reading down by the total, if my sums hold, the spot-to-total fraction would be 0.35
